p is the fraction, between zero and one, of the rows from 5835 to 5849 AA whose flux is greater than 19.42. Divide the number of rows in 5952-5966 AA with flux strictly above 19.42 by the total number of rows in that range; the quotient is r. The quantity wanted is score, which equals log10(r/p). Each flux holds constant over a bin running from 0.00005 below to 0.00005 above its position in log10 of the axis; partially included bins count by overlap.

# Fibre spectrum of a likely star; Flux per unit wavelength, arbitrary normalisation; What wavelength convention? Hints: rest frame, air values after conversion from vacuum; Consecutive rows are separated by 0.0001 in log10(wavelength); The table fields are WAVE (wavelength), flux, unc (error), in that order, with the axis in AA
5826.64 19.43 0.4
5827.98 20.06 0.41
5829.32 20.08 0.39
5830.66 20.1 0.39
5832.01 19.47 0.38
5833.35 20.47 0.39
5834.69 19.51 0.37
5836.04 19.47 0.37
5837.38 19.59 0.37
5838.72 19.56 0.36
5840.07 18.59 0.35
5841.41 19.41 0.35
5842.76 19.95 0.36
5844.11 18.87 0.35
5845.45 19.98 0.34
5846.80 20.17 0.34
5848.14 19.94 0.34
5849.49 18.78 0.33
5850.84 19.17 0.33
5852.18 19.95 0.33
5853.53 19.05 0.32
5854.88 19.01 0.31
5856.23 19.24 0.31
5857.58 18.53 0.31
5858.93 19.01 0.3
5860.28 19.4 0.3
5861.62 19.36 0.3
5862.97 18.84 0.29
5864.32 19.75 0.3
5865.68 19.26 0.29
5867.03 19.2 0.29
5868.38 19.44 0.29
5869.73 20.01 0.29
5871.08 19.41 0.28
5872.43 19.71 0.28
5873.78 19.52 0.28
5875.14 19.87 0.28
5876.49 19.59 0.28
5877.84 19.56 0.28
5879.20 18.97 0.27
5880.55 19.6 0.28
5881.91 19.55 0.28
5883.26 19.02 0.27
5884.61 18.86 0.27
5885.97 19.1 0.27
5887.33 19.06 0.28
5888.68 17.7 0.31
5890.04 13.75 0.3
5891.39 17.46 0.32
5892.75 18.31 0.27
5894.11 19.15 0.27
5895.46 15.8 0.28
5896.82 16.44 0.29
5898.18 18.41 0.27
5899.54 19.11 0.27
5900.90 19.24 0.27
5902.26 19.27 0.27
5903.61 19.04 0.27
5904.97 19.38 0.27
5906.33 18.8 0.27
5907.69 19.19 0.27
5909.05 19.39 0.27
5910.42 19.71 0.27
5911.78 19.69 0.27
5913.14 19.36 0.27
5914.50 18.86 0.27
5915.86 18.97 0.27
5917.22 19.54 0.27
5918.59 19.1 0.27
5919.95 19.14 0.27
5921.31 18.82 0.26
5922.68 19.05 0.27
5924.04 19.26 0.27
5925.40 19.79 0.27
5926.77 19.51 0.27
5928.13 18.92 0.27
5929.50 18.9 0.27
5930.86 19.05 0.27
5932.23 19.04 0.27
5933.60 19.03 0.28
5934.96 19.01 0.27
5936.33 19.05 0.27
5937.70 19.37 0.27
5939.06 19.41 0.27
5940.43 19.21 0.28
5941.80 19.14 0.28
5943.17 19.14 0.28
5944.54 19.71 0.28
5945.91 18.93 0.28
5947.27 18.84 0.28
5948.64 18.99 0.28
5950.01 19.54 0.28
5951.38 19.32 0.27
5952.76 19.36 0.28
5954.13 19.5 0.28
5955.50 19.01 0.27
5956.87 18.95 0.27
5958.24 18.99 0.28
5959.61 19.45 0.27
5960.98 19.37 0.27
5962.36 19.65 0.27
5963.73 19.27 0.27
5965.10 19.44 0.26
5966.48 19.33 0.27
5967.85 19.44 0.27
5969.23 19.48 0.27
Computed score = -0.2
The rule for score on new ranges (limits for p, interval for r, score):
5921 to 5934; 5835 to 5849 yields 0.5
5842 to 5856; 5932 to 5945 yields -0.7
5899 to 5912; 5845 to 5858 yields 0.3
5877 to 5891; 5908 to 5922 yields 0.0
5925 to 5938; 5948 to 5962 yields 0.2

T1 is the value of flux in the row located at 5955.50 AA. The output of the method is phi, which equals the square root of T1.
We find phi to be 4.36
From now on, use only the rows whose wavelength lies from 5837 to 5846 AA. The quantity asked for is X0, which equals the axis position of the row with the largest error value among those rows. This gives 5837.38 AA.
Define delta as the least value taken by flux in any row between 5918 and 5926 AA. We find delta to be 18.82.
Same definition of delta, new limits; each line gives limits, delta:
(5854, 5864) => 18.53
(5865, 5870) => 19.2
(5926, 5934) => 18.9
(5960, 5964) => 19.27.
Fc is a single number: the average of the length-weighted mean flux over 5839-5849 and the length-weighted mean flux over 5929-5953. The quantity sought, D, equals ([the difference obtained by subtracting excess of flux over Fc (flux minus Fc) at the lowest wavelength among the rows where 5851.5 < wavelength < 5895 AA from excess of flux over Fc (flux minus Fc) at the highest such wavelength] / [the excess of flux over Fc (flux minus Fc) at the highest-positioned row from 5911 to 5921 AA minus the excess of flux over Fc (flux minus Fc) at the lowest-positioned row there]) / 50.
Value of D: 0.03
